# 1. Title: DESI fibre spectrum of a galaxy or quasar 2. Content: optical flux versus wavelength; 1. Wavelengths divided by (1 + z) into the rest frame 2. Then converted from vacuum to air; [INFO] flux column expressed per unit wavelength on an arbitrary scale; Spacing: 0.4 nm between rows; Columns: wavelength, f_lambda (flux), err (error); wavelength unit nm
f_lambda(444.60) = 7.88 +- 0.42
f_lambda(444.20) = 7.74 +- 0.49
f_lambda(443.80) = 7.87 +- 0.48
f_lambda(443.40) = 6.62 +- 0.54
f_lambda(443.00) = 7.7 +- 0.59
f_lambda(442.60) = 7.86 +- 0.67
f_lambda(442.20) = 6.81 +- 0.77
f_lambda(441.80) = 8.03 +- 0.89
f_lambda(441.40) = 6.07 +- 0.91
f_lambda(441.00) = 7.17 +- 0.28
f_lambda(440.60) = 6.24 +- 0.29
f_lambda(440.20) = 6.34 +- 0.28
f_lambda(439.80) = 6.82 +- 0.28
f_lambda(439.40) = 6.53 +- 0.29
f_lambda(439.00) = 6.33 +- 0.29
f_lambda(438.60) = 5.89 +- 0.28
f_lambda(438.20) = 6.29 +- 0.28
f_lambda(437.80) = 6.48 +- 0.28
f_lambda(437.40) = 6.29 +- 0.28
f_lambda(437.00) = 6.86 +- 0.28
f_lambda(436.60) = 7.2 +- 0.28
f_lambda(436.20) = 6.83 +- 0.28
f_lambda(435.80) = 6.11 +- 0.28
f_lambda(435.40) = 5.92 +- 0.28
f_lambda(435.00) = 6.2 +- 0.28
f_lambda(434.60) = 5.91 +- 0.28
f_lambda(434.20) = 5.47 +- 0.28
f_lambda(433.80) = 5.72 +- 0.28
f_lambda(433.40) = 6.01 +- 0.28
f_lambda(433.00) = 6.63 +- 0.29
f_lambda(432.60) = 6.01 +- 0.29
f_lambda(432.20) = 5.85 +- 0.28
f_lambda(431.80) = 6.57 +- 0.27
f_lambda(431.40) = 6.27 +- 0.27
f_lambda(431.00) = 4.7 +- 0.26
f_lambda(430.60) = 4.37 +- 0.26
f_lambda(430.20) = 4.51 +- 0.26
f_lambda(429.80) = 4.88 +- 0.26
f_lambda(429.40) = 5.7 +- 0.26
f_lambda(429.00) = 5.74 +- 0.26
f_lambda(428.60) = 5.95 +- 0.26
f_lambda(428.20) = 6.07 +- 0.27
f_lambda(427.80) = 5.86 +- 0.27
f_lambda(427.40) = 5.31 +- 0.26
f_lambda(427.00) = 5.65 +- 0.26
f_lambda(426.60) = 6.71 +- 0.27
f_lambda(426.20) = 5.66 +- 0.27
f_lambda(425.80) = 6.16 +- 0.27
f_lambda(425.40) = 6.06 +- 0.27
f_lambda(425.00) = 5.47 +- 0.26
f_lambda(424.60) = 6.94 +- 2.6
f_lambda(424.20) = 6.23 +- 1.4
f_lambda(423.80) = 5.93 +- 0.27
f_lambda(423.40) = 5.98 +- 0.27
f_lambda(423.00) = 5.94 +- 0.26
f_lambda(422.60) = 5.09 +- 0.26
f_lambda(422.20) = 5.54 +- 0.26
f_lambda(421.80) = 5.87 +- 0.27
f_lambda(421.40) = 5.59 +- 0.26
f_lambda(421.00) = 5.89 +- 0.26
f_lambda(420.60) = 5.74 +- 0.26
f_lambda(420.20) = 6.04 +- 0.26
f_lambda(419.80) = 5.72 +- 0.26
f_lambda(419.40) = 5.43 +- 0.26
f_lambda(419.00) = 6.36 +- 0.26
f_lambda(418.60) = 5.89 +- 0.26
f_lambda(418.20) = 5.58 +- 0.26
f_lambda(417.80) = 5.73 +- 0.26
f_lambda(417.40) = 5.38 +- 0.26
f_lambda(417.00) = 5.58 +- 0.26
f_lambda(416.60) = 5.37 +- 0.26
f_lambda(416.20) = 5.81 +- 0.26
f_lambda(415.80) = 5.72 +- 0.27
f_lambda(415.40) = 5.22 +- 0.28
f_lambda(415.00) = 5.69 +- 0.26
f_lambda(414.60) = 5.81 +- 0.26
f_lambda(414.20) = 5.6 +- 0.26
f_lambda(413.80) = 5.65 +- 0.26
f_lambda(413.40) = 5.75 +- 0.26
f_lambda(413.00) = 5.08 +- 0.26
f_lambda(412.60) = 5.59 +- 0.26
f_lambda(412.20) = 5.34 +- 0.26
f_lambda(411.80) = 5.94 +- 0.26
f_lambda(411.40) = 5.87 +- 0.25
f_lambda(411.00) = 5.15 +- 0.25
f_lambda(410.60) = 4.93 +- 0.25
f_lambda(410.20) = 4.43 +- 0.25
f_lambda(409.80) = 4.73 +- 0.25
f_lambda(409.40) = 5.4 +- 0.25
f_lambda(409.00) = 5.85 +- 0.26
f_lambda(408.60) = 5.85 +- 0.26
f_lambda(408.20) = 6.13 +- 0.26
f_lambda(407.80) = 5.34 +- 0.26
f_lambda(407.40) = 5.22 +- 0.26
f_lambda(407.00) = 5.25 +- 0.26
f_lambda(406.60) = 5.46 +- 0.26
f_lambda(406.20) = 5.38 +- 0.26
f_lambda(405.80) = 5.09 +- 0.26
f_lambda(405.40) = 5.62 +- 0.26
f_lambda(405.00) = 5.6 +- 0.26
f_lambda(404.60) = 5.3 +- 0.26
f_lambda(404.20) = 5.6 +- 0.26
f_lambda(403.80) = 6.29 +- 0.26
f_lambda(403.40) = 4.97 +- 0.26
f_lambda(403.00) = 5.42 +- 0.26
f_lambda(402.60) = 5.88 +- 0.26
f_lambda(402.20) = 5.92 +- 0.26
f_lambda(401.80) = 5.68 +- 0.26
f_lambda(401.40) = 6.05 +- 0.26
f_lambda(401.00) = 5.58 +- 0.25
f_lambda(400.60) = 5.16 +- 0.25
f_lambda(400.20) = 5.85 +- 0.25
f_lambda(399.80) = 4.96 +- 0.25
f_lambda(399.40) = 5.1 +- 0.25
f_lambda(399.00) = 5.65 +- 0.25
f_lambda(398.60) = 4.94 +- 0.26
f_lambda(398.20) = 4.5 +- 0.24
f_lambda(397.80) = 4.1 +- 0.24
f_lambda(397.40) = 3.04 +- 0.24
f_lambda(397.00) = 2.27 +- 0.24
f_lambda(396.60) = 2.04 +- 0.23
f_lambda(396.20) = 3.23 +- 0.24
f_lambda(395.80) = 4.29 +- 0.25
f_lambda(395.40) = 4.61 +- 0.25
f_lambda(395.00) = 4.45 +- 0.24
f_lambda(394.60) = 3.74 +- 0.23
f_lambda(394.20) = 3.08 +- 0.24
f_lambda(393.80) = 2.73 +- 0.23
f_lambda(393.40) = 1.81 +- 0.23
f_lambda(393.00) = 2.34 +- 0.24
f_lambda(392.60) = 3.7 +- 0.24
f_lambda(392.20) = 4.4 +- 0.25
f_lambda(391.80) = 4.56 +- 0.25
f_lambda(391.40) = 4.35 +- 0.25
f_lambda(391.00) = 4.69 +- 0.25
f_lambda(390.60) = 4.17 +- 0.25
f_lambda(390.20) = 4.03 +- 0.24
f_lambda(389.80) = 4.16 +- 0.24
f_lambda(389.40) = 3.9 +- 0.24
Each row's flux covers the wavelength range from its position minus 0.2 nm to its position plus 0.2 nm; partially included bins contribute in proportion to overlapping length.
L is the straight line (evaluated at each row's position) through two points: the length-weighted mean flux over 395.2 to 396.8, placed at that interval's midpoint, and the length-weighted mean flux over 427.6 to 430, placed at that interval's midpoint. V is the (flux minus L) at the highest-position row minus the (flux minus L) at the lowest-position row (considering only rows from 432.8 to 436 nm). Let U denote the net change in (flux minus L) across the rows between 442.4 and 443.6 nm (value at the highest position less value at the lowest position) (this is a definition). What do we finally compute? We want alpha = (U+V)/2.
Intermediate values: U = -1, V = -0.7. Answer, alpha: -1.0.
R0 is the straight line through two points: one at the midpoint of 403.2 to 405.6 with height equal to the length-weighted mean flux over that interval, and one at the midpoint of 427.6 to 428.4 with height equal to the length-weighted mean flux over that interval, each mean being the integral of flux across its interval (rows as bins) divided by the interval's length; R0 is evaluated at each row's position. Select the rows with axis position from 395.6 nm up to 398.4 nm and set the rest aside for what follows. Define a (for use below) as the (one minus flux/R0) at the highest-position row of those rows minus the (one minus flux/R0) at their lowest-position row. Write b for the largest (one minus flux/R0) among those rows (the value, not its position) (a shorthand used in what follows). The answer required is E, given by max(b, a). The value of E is 0.62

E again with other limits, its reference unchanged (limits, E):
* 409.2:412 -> 0.22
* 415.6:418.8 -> 0.07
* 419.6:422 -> 0.04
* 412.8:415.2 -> 0.11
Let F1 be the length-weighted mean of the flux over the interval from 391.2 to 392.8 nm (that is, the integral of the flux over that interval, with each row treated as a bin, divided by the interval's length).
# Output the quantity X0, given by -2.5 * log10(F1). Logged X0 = -1.6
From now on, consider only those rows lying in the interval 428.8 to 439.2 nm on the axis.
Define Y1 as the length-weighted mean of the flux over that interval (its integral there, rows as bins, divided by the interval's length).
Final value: 6.0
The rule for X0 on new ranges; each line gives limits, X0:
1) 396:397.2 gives -1.0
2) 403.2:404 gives -1.9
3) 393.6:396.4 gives -1.4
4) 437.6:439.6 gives -2.0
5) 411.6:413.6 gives -1.9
